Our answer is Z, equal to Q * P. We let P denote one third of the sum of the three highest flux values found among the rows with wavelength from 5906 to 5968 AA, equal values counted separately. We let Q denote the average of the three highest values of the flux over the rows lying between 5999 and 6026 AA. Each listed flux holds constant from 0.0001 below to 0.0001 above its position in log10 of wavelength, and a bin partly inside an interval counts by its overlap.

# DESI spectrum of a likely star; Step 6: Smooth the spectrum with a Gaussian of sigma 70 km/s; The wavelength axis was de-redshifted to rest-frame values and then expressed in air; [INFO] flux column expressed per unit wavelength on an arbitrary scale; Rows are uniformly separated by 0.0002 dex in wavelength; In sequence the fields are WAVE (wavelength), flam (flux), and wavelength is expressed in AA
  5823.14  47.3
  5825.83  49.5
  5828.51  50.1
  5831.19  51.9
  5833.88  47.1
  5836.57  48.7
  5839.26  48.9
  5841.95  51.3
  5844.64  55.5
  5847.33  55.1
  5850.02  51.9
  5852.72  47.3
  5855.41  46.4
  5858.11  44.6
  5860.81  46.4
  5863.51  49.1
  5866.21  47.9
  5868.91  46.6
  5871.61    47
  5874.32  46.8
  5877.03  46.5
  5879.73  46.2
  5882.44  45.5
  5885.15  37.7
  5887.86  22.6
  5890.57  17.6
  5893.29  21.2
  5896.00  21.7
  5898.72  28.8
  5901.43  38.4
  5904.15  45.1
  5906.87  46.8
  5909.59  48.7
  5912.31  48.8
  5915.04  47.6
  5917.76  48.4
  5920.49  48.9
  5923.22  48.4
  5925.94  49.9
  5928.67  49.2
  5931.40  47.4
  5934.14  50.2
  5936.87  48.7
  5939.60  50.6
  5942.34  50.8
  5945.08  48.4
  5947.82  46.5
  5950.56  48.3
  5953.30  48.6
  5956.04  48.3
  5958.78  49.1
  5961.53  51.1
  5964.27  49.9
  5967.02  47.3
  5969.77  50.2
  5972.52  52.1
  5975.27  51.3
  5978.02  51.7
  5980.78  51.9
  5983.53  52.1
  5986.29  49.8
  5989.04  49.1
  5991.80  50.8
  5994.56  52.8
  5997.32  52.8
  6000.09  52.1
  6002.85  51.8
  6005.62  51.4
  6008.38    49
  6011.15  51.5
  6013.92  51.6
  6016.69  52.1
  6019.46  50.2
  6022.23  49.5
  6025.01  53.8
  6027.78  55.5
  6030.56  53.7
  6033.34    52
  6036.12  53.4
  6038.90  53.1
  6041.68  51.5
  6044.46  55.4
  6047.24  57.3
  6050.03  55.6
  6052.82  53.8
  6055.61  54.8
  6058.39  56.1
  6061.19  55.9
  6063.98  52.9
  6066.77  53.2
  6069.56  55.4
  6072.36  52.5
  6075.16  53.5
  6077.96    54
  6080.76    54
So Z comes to 2677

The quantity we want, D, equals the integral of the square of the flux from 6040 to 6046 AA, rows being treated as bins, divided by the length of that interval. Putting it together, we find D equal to 2874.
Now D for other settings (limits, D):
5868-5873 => 2191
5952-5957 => 2349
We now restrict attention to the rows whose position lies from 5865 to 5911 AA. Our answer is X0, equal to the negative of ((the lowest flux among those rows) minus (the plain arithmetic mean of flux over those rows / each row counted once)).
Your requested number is 20.9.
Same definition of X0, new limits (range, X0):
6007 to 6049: 3.6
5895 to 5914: 18.1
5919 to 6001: 3.4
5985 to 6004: 2.2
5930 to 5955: 2.3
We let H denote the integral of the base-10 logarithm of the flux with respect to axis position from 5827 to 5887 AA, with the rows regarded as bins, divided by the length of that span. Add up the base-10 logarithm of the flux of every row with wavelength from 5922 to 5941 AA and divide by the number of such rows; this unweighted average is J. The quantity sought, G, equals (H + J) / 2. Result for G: 1.69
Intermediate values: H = 1.68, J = 1.69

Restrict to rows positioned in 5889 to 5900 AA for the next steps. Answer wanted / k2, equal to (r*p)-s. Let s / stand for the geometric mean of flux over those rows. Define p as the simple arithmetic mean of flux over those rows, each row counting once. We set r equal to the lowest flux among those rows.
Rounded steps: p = 22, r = 17.6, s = 22.0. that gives 371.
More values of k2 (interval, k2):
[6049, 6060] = 2908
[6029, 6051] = 2727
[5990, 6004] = 2593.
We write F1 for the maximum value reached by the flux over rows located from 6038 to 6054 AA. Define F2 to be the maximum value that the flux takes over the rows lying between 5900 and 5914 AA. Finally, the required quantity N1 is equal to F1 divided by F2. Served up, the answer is 1.17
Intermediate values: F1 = 57.3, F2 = 48.8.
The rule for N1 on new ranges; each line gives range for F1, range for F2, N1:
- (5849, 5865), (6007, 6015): 1.01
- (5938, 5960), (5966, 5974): 0.98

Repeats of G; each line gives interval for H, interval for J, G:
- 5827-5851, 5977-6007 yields 1.71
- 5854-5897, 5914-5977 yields 1.63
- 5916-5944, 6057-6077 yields 1.71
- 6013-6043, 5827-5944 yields 1.68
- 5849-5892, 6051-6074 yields 1.68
